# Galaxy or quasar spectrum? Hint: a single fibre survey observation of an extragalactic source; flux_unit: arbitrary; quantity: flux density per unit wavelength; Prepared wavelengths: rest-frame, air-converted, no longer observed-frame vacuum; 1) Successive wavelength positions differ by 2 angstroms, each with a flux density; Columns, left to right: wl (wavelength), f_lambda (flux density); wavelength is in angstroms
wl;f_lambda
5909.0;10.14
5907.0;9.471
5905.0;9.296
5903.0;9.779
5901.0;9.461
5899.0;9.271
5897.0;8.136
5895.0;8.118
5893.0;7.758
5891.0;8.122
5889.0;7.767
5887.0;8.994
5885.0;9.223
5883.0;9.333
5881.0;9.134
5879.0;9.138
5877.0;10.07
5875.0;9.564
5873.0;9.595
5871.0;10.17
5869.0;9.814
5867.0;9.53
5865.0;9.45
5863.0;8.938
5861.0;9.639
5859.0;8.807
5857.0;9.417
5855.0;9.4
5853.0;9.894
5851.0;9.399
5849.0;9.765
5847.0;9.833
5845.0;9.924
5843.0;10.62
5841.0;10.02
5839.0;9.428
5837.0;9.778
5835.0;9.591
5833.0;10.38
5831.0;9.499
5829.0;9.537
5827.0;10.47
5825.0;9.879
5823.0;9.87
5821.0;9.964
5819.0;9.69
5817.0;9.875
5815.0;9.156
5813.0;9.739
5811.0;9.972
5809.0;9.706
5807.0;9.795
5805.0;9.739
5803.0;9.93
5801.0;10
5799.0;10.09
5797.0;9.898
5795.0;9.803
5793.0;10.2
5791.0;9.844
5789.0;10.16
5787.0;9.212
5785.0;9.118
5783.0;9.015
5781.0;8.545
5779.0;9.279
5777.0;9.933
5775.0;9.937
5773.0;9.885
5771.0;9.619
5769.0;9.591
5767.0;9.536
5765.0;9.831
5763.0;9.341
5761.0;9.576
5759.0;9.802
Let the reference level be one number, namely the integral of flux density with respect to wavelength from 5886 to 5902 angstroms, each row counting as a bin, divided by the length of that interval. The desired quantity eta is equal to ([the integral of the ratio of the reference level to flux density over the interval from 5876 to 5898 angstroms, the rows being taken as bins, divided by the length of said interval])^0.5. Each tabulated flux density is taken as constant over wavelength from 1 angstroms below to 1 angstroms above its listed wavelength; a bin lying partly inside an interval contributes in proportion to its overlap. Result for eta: 0.989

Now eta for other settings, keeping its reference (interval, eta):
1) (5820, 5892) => 0.942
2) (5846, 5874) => 0.942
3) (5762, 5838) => 0.933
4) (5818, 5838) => 0.926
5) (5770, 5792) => 0.944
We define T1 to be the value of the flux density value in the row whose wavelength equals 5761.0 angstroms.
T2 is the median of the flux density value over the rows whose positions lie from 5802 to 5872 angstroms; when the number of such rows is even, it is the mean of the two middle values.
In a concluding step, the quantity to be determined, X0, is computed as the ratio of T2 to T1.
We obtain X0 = 1.02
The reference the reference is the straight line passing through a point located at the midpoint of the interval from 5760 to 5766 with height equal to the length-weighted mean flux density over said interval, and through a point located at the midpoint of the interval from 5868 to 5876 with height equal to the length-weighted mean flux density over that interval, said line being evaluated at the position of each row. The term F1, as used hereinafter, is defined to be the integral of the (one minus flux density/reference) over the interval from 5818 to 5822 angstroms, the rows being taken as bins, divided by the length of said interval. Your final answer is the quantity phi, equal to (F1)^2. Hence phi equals 0.0002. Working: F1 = -0.01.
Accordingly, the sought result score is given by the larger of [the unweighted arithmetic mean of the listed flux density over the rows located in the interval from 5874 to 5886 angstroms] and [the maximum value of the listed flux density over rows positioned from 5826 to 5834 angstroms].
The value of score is 10.5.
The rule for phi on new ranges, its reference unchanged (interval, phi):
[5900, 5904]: 0.0005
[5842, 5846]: 0.0031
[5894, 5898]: 0.0300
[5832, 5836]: 0.0008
